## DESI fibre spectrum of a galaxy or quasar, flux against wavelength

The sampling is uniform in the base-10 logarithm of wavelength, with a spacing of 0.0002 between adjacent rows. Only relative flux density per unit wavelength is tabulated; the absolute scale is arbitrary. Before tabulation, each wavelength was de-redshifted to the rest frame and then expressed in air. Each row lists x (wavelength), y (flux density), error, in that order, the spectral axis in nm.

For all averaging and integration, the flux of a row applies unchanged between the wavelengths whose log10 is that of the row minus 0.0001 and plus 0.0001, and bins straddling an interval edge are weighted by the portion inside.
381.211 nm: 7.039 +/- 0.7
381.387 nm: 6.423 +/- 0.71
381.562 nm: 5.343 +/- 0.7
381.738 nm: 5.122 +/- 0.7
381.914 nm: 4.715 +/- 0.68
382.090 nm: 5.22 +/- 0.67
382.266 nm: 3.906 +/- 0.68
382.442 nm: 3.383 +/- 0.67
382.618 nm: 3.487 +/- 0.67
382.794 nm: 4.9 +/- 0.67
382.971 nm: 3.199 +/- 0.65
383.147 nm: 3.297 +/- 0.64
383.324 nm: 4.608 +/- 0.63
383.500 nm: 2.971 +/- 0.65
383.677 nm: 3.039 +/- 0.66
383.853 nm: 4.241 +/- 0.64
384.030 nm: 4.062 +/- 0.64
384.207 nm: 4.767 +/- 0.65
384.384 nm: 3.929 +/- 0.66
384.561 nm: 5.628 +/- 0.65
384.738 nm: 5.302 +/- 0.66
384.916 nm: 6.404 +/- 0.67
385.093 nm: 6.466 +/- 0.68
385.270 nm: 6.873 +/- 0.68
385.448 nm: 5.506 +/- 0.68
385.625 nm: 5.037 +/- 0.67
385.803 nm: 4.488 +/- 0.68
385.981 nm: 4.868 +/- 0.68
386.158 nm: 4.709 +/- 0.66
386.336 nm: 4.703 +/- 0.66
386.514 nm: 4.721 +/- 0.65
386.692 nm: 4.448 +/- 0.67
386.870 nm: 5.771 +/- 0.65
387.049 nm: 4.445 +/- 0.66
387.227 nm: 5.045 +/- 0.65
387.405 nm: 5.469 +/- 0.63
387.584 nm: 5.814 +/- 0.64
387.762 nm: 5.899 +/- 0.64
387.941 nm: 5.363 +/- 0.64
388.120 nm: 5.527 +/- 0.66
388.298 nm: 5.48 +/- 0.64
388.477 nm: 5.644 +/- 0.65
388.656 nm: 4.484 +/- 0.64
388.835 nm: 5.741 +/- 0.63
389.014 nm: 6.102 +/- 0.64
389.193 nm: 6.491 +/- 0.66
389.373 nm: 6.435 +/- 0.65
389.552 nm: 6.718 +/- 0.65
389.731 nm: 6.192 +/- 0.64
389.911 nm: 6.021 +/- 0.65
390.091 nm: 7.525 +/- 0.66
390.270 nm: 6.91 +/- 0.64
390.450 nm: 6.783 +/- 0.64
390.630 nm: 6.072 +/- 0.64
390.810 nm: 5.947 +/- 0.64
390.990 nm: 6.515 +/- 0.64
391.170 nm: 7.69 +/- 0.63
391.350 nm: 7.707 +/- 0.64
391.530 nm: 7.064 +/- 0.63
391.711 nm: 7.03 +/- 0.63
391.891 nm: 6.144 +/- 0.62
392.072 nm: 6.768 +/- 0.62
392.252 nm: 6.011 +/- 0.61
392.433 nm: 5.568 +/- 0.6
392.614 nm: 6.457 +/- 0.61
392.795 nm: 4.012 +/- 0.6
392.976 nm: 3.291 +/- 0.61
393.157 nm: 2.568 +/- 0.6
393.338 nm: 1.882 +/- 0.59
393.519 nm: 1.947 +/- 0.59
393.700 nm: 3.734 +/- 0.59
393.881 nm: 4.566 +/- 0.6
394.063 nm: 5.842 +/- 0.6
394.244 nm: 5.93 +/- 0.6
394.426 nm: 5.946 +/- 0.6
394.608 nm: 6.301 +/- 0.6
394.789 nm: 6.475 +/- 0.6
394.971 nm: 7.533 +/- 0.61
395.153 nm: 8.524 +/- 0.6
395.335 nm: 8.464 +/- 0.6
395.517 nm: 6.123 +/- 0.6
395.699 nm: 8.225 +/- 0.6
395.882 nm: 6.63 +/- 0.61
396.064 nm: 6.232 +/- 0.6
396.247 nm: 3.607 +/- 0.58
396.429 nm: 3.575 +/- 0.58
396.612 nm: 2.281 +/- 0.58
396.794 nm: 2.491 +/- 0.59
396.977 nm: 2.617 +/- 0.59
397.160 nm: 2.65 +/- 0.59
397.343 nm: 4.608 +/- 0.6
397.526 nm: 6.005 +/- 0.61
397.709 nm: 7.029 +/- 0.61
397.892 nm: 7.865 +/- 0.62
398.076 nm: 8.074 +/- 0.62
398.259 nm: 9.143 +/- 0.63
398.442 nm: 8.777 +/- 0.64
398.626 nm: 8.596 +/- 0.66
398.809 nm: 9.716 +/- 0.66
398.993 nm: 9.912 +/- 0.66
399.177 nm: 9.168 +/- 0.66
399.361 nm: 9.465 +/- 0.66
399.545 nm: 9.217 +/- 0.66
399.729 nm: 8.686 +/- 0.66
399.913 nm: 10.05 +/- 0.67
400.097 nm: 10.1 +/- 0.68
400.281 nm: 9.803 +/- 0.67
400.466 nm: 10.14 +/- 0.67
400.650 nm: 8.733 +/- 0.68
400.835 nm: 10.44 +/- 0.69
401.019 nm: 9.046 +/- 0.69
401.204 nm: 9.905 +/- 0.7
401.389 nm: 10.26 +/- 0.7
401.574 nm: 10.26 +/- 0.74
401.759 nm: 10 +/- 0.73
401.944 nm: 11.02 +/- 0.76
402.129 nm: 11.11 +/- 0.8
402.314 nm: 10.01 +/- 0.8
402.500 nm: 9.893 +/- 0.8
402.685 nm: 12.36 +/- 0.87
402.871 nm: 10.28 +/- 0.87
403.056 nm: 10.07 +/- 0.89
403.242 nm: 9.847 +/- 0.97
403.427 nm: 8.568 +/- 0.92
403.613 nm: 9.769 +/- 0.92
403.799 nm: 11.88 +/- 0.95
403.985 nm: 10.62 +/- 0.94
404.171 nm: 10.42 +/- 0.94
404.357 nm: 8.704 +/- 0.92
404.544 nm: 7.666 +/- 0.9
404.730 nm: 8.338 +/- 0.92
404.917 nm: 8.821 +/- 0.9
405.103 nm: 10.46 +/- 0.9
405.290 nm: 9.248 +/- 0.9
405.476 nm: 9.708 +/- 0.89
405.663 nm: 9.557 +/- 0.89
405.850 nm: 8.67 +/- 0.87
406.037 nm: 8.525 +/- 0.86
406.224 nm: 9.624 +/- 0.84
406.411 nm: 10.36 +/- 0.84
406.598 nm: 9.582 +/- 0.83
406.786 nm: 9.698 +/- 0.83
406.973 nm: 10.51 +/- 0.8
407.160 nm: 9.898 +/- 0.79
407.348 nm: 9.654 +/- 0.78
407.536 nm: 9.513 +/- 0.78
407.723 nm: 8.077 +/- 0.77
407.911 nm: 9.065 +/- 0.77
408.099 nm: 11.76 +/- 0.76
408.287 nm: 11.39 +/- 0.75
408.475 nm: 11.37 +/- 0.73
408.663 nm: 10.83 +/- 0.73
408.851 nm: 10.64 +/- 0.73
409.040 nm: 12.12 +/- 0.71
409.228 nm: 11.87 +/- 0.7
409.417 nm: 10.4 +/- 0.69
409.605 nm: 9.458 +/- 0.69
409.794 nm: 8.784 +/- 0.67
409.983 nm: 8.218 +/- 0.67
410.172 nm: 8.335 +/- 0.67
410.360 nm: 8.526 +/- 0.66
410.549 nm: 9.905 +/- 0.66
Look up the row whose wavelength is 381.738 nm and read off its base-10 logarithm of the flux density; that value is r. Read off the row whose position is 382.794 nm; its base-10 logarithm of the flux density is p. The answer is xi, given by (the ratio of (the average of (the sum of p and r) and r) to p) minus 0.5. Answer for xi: 1.03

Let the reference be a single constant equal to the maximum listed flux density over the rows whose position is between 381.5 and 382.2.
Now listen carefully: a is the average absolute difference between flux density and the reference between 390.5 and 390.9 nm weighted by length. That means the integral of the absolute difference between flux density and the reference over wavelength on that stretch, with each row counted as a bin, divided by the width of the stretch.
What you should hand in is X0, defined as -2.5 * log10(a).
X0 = 0.3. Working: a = 1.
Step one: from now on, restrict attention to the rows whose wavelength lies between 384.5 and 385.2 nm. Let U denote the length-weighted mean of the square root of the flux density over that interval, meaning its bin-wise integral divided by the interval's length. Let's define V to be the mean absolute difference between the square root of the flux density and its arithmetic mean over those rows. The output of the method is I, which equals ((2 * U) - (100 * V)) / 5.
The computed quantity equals -1.01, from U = 2.44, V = 0.100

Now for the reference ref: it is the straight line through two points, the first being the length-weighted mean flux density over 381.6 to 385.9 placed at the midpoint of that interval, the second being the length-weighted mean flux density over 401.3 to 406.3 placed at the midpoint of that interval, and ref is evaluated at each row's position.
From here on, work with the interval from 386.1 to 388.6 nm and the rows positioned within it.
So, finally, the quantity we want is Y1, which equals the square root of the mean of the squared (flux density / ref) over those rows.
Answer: 0.94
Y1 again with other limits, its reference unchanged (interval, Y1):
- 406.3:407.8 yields 0.91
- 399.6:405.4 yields 1.05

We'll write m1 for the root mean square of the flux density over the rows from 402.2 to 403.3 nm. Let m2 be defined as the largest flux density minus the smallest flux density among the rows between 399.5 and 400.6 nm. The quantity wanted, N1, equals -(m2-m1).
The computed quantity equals 9.0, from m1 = 10.4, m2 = 1.5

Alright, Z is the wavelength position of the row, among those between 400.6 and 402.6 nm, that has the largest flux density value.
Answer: 402.129 nm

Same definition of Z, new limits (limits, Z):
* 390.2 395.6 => 395.153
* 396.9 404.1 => 402.685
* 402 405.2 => 402.685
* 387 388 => 387.762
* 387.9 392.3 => 391.350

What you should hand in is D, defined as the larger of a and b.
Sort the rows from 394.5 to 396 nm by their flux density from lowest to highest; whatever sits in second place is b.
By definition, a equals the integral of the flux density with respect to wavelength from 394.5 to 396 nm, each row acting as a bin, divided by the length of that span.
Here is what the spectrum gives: 7.3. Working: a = 7.3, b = 6.301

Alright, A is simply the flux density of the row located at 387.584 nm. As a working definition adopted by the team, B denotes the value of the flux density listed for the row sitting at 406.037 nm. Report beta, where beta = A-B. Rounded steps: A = 5.814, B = 8.525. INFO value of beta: -3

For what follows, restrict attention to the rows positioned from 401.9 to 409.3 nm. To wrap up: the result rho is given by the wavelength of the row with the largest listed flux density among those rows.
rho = 402.685 nm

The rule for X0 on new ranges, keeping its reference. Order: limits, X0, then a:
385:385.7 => 0.3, 1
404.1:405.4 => -1.4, 4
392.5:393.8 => -0.9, 2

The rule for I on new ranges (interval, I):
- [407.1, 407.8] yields -0.81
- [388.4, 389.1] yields -1.29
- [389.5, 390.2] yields -0.94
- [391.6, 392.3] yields -0.59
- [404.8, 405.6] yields -0.46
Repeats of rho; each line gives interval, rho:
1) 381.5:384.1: 381.562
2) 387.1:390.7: 390.091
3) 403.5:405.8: 403.799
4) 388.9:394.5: 391.350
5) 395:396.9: 395.153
